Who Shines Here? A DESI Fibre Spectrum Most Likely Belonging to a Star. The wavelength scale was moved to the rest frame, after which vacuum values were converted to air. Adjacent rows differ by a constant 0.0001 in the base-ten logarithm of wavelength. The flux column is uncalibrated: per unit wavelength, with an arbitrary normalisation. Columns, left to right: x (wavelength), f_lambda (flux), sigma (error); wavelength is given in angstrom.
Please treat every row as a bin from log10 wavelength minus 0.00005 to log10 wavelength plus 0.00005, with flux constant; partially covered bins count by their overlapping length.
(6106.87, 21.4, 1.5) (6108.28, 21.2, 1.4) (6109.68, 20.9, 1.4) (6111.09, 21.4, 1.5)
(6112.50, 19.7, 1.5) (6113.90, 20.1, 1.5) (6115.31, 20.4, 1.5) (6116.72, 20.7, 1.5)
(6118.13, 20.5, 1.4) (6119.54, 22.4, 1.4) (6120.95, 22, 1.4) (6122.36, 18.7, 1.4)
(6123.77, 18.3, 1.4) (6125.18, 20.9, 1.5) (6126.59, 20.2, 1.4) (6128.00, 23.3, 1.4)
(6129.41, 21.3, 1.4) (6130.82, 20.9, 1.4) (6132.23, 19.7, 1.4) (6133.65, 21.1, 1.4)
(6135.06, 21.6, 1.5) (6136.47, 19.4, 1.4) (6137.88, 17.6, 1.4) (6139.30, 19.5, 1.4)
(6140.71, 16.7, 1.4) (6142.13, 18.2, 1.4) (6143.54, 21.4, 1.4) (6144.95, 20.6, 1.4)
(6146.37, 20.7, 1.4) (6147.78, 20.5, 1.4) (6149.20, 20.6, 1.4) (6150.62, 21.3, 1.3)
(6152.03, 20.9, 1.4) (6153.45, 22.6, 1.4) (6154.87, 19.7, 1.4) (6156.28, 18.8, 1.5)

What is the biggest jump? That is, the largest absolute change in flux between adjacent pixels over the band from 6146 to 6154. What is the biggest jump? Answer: 1.7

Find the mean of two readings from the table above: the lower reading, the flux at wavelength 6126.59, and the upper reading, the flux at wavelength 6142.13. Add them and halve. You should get 19.2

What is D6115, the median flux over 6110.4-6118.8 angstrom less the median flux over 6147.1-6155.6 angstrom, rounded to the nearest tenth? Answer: -0.3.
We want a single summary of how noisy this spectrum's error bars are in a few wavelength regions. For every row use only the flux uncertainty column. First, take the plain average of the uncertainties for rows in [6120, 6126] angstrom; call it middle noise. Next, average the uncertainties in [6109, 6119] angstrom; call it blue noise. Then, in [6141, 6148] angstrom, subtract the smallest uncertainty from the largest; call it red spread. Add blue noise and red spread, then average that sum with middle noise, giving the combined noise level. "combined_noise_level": 1.45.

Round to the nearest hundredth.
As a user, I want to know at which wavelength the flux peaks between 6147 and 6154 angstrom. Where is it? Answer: 6153.45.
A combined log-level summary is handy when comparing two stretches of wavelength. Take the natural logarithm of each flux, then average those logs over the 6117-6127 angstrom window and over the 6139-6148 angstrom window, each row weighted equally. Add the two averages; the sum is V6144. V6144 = 5.99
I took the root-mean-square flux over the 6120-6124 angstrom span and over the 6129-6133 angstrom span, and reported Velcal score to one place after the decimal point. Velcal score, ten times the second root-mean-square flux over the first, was 10.5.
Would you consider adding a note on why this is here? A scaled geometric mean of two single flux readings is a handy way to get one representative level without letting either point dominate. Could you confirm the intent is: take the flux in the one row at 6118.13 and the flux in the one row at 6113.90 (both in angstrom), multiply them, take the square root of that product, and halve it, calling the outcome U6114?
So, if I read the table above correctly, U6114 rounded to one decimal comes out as 10.1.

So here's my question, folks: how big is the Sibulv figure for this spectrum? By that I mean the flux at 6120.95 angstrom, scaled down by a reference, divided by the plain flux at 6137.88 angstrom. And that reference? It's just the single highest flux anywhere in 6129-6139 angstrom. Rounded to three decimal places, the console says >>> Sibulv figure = 0.058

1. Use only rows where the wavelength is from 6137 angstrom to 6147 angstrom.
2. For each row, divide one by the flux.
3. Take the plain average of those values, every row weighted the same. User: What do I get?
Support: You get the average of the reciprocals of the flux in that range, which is 0.0524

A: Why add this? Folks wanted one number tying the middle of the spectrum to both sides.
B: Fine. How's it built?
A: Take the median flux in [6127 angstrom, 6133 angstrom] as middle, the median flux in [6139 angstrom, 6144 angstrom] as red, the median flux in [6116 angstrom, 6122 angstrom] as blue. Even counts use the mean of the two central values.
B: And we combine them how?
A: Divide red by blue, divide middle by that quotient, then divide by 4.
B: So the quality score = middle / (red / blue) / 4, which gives 5.97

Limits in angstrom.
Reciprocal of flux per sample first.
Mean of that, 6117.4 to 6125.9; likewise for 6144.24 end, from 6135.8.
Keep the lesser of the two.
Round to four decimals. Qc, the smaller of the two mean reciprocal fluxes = 0.0491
